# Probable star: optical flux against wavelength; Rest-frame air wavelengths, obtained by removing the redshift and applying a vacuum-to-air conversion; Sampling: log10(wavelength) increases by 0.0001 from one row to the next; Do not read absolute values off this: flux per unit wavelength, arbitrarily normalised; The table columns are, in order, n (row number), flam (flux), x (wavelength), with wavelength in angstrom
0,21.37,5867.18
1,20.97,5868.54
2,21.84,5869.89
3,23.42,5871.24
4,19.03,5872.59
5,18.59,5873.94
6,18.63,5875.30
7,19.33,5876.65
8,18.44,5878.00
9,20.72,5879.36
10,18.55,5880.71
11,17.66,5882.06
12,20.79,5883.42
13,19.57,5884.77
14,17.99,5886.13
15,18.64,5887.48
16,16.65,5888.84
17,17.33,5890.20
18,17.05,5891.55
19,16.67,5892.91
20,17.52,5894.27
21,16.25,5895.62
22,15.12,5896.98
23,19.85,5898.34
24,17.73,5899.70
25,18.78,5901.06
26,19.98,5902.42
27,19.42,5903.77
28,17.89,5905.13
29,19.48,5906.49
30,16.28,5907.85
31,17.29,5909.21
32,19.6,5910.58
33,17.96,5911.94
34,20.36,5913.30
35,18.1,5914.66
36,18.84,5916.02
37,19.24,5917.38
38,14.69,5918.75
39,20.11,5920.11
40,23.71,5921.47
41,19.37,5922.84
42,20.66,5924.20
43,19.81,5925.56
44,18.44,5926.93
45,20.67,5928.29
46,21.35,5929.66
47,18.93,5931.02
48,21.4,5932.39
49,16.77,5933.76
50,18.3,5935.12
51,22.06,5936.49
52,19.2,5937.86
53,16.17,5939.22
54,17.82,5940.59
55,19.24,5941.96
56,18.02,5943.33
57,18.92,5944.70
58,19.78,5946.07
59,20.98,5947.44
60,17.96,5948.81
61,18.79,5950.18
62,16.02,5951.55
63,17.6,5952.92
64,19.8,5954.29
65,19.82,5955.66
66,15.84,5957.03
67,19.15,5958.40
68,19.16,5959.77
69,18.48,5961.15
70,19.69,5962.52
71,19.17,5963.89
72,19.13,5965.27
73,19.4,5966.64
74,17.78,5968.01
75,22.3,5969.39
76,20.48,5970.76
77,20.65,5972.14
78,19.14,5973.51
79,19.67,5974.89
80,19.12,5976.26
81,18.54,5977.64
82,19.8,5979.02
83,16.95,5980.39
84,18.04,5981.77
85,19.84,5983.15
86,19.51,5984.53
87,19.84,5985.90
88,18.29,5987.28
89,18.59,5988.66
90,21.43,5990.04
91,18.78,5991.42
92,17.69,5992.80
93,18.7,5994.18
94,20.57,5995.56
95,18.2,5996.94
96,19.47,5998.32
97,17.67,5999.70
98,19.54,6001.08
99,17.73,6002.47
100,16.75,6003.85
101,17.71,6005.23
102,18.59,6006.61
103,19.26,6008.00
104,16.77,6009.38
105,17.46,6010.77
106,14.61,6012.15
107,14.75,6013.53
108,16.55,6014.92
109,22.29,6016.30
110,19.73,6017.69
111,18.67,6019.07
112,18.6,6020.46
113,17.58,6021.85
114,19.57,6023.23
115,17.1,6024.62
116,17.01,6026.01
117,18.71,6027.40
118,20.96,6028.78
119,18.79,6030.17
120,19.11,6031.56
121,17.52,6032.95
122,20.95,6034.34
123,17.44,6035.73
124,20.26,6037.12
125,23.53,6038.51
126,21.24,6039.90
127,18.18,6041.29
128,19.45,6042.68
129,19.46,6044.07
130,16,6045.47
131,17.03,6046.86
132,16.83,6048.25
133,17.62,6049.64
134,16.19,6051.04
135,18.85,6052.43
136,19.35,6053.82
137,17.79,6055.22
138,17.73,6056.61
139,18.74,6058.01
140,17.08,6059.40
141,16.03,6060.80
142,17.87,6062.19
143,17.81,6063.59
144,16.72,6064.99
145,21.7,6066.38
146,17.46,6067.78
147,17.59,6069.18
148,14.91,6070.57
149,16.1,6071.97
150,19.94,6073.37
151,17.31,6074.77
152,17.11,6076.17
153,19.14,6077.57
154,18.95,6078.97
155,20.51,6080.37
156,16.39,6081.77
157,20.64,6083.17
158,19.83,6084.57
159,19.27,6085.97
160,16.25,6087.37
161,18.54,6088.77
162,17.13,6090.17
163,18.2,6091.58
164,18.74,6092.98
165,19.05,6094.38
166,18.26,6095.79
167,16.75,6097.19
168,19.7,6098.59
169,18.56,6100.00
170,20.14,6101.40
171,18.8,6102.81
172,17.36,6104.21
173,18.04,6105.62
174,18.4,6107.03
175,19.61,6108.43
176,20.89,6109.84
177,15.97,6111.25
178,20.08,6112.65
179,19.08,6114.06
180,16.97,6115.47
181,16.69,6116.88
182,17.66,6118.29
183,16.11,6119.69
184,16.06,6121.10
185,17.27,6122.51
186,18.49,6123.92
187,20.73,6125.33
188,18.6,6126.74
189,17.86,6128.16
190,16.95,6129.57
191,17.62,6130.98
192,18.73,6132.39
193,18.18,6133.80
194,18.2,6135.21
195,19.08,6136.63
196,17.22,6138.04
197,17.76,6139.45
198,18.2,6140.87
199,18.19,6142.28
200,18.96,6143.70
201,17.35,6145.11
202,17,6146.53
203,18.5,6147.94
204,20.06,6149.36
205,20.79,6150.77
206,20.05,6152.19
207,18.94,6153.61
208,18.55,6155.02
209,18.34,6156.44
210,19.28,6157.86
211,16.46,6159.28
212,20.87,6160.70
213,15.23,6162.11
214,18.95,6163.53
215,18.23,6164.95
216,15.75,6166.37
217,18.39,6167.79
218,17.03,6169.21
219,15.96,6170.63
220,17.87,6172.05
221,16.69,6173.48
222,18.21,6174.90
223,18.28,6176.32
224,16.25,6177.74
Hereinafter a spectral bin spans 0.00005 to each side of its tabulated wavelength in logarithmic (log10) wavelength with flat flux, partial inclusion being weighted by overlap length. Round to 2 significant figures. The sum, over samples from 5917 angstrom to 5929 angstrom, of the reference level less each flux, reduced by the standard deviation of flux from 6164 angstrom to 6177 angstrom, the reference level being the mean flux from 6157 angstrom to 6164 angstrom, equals -14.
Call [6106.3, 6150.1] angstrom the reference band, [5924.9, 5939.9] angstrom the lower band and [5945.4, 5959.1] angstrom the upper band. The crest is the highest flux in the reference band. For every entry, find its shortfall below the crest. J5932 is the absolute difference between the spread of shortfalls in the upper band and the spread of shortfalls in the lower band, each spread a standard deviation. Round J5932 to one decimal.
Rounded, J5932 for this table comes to 0.2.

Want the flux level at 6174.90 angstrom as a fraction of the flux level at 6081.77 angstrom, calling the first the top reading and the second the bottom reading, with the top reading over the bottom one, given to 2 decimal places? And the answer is 1.11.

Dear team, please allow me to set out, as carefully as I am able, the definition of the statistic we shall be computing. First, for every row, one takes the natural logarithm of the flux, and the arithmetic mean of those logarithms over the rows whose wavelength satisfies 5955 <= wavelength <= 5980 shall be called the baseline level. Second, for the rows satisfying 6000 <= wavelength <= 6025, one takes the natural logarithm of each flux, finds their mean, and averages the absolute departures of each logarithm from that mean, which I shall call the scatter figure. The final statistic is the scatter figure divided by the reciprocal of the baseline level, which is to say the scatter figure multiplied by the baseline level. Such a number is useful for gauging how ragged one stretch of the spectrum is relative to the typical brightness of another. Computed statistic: 0.23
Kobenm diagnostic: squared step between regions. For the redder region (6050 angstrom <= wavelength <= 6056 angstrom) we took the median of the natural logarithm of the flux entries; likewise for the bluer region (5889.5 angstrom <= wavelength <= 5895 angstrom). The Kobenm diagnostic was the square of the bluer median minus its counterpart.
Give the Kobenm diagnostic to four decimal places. 0.0040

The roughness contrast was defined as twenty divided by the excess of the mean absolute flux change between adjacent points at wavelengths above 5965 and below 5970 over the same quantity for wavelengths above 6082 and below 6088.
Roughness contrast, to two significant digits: 30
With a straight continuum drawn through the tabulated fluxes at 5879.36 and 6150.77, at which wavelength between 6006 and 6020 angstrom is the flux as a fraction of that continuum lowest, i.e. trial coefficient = 6012.15 angstrom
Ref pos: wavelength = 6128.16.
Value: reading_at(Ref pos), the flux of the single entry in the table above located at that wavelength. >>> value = 17.86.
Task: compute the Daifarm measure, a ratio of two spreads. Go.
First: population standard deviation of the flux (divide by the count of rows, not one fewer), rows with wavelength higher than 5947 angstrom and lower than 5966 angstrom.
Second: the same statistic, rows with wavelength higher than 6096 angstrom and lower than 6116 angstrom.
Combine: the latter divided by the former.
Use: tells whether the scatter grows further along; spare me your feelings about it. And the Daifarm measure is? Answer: 1.01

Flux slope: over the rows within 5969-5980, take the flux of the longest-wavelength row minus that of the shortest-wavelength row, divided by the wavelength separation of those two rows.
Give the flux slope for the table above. -0.26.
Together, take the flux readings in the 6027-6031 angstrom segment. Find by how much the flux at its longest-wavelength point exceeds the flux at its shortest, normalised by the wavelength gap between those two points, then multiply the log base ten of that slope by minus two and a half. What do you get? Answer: 4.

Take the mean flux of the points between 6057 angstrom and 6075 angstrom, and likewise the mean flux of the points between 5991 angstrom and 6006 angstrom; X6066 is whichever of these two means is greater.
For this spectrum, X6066 18.4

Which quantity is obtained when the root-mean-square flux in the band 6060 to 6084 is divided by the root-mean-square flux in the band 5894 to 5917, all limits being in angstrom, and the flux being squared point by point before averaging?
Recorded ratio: 0.99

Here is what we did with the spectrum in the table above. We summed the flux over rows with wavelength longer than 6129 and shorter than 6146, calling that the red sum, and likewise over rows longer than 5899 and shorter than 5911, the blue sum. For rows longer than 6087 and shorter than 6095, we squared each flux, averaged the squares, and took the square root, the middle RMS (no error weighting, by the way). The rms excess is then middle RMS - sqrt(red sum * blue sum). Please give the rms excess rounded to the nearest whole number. -172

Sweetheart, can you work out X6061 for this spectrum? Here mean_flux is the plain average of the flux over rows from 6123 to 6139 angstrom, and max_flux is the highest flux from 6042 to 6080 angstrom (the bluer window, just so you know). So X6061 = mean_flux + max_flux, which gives 40.0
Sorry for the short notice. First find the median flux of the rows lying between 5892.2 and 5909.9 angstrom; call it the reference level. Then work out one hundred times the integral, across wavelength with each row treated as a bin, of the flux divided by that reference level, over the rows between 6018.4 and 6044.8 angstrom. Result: 2852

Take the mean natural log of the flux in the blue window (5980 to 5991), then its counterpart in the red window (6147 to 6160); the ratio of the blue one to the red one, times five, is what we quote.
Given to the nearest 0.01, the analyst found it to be 5.01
